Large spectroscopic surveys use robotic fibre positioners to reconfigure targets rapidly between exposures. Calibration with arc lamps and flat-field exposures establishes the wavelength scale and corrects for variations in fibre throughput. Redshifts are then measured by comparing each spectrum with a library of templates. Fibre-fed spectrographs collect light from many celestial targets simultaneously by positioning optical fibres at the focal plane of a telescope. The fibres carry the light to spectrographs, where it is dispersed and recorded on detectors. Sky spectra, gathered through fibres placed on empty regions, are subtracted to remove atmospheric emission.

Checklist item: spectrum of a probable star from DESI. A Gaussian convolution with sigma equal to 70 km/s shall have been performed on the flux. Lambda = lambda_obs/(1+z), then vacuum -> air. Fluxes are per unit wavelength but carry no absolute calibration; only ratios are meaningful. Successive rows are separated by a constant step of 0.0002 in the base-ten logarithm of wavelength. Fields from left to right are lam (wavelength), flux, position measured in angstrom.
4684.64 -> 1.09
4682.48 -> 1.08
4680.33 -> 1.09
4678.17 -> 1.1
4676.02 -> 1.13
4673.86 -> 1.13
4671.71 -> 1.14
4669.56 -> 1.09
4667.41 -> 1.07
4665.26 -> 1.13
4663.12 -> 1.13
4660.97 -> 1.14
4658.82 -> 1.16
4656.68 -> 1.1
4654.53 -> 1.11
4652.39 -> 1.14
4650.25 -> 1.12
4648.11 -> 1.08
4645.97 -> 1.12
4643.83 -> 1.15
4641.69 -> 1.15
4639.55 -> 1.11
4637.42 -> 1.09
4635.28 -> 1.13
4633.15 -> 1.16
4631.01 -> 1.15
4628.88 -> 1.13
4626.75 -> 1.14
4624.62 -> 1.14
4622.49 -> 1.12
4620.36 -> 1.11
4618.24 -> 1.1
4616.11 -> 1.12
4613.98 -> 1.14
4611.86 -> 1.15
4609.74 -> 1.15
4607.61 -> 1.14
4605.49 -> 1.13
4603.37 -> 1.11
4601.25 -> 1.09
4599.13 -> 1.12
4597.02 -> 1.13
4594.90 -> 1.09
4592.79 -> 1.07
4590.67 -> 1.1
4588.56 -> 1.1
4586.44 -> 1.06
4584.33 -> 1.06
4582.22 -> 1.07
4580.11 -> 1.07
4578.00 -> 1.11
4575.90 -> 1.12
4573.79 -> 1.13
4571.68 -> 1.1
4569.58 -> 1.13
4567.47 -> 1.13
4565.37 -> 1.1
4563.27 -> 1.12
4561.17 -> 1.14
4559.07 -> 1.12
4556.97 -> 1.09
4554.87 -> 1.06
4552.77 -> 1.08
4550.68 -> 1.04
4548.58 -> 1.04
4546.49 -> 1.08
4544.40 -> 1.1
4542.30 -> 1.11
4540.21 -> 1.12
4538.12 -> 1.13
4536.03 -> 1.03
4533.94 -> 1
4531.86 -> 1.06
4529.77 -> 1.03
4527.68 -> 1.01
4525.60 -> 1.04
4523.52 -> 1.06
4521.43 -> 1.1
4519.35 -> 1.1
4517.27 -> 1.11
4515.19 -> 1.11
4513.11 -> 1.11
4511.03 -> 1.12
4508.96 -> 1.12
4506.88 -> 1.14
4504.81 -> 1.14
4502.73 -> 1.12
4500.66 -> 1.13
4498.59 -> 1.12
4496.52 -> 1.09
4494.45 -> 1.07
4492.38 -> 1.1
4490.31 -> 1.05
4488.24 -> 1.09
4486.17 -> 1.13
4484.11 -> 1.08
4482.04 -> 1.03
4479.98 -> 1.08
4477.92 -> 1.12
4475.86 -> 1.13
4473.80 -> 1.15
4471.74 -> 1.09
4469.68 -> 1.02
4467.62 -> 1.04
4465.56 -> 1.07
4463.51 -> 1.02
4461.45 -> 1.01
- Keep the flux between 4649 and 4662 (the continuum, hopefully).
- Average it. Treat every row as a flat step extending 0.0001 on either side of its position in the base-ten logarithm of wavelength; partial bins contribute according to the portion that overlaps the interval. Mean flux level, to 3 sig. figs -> 1.13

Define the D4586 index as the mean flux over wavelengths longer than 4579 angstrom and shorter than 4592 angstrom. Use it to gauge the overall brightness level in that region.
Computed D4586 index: 1.08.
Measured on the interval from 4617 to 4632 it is 1.13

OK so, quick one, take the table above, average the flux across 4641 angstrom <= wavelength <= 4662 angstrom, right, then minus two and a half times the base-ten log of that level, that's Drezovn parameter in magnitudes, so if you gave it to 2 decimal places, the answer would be -0.13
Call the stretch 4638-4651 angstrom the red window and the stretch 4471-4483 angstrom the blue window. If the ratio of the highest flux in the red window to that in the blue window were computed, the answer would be 1.00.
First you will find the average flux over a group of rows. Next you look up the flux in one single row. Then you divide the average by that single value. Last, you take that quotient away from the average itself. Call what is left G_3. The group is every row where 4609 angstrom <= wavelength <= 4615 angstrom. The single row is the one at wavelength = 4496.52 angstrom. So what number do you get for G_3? 0.095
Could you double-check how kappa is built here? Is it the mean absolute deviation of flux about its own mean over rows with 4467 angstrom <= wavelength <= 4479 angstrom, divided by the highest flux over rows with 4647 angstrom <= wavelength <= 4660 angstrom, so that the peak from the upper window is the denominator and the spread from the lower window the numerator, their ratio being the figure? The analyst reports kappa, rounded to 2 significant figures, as 0.036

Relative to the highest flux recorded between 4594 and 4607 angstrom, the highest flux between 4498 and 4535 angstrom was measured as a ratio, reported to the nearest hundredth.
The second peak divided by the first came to 1.01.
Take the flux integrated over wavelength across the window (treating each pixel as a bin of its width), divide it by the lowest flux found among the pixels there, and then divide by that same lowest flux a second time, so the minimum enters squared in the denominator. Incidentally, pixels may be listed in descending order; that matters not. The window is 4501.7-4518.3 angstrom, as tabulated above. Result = 15.1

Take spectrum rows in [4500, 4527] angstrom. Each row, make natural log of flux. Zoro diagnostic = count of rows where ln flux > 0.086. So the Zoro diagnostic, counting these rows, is 11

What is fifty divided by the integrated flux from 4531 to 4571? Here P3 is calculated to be 1.15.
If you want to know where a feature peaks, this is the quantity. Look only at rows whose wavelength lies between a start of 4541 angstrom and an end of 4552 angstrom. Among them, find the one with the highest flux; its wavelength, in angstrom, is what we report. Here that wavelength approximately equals 4542.30 angstrom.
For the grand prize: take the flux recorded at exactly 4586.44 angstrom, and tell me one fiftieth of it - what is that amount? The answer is 0.0212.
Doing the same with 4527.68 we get 0.0202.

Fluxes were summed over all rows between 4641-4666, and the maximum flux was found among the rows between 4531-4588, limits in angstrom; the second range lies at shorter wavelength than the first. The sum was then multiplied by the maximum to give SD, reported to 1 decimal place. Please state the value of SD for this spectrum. 15.4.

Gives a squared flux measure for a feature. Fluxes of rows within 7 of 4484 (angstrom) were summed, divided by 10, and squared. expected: 0.57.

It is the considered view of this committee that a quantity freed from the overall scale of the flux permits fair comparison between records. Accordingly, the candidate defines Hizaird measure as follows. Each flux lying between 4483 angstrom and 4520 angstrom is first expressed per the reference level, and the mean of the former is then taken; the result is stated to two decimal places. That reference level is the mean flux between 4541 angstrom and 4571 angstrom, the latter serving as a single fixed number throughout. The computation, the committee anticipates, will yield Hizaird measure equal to 1.01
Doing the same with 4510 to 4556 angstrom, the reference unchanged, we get 0.98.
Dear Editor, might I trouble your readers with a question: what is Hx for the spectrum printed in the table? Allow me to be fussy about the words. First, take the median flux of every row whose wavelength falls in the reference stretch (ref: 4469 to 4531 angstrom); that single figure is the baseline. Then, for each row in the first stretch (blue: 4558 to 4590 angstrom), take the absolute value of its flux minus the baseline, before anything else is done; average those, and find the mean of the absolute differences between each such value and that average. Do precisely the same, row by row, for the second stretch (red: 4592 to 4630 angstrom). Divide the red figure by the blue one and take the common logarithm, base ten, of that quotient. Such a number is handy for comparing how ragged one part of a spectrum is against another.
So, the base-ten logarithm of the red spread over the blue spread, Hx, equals 0.03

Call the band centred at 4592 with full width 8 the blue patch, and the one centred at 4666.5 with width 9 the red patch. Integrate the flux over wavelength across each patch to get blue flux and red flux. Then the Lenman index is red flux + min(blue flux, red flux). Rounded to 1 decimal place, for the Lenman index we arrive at 18.7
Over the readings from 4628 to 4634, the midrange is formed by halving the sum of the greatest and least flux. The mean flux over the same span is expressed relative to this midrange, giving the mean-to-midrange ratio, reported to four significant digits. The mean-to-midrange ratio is 1.001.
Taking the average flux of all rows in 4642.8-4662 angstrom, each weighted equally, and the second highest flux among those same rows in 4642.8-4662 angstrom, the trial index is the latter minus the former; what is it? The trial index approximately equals 0.026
